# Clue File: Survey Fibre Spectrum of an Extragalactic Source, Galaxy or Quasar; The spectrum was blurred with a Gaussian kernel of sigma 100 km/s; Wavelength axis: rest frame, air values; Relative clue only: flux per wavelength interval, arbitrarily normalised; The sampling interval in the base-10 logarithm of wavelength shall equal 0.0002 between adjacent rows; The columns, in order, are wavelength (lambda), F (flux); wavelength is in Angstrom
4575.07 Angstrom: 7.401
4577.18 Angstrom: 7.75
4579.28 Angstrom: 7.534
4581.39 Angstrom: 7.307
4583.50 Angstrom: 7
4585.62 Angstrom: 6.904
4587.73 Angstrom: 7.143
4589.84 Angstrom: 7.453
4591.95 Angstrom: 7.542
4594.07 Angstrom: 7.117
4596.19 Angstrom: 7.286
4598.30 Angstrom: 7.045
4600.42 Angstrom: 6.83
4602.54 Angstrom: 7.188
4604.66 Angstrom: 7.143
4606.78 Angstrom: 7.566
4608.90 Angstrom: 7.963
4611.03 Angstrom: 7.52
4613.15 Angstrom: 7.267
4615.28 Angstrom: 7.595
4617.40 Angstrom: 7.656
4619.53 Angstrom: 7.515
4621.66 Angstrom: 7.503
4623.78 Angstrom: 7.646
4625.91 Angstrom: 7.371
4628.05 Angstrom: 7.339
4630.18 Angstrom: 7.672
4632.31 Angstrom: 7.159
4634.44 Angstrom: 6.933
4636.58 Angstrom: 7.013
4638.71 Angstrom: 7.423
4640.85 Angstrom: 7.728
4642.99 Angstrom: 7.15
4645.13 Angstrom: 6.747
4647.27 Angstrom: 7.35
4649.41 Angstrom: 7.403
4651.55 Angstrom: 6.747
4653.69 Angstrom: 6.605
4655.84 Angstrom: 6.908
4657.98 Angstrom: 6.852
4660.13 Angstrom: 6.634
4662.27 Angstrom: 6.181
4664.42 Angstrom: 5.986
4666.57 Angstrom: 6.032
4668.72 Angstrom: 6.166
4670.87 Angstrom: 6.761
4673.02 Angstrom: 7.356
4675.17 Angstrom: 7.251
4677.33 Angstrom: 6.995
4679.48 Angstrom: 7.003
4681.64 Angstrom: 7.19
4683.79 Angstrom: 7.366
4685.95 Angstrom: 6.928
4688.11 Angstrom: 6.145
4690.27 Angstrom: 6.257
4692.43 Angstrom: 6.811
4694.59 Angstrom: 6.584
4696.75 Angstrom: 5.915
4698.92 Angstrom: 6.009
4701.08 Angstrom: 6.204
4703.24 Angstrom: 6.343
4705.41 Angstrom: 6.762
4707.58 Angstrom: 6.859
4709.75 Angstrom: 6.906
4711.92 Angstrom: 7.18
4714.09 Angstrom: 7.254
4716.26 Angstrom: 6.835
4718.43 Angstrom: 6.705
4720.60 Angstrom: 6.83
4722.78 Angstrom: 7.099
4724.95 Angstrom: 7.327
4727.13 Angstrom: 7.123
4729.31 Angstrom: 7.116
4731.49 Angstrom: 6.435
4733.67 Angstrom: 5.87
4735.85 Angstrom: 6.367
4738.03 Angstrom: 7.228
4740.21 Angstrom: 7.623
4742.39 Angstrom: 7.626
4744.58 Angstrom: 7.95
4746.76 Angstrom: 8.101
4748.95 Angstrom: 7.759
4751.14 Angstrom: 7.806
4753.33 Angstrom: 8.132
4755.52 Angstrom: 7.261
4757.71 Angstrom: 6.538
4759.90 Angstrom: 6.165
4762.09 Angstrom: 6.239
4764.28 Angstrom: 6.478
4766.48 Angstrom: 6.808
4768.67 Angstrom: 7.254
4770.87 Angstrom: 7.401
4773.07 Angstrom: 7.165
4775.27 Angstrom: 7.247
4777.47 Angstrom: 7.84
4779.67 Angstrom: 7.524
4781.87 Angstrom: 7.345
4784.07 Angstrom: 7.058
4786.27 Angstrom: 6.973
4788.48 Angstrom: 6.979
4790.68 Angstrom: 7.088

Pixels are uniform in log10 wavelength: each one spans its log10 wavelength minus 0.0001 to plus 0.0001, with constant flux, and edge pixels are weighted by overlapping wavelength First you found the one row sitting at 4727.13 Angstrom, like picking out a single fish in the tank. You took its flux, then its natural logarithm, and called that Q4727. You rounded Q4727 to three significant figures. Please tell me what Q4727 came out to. 1.96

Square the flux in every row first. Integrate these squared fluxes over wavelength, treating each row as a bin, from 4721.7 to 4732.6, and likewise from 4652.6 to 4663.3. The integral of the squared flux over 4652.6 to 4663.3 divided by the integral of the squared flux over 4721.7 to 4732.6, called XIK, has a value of 0.88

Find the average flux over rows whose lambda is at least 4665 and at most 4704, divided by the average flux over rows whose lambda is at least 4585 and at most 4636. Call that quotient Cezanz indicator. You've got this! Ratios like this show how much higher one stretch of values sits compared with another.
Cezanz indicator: 0.90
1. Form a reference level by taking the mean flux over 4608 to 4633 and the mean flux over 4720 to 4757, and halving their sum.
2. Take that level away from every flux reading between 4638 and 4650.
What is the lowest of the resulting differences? -0.65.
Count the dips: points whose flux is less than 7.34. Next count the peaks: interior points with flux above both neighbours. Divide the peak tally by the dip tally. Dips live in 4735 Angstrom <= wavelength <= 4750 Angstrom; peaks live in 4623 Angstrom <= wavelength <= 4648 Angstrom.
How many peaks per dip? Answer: 1.00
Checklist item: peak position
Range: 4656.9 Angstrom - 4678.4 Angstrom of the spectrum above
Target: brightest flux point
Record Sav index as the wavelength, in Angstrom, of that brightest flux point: 4673.02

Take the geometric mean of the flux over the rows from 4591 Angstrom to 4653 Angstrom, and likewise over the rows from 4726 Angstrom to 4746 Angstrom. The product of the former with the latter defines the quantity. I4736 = 51.3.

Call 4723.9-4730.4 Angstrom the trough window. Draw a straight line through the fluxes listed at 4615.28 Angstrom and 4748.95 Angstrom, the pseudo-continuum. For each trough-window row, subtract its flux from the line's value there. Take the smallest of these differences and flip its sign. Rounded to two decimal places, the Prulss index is -0.40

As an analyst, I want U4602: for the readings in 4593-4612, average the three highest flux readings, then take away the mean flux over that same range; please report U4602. 0.39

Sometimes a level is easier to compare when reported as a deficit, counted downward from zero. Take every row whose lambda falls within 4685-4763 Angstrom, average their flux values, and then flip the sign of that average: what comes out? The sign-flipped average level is -6.90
